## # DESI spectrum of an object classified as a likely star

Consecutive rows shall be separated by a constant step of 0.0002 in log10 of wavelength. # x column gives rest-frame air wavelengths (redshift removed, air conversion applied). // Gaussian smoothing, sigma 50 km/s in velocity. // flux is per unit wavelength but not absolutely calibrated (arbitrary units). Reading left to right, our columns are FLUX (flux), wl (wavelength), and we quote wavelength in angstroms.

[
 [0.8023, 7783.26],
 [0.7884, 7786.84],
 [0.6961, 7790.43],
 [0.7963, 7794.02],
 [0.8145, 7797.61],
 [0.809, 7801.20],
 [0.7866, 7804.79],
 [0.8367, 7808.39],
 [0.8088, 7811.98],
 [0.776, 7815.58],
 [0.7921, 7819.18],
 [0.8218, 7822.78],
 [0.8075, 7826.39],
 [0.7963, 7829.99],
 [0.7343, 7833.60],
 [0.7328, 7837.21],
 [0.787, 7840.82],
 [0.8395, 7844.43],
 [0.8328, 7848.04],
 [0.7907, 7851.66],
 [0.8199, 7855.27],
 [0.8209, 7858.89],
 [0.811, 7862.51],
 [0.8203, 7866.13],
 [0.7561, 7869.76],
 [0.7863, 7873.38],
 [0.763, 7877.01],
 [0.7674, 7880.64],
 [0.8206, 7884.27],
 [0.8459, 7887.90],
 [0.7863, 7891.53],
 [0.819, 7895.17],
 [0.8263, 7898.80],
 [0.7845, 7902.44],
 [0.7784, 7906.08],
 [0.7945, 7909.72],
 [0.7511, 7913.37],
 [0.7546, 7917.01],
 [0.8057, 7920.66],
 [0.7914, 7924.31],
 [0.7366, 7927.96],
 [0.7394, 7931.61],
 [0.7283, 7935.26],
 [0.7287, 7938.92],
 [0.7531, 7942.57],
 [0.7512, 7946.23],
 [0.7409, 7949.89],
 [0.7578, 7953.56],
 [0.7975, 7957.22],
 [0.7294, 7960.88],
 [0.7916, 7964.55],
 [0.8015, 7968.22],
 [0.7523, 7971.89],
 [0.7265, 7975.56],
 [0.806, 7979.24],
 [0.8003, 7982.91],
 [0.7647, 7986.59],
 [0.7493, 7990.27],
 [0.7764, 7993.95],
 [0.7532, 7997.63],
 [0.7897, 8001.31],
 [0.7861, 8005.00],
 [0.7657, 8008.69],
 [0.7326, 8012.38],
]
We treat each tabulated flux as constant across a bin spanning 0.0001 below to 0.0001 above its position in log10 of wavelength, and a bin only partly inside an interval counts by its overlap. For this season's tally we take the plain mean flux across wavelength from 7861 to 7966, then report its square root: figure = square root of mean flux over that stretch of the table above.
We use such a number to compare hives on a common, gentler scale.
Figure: 0.881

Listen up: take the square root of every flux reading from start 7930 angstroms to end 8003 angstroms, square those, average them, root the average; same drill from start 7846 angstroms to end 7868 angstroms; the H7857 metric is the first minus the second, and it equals -0.030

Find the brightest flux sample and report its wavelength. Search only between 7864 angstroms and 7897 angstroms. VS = 7887.90 angstroms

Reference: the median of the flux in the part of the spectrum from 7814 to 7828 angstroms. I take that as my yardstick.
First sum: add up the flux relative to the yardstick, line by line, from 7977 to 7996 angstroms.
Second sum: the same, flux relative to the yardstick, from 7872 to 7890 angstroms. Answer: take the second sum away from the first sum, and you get -0.11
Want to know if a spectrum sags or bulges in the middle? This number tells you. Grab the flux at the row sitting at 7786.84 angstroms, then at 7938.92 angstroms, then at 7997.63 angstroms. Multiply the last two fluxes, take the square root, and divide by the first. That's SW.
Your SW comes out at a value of 0.94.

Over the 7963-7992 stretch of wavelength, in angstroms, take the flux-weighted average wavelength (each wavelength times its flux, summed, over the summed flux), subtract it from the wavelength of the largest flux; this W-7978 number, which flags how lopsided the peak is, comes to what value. 1.9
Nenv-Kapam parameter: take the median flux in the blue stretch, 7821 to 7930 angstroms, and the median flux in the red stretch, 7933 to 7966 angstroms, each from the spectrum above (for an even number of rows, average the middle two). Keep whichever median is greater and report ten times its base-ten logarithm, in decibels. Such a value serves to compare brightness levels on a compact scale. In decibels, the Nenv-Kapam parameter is -1.01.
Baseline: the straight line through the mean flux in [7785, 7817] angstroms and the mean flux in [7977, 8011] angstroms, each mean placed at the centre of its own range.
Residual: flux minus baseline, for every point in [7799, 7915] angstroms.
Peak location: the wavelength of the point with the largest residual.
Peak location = 7887.90 angstroms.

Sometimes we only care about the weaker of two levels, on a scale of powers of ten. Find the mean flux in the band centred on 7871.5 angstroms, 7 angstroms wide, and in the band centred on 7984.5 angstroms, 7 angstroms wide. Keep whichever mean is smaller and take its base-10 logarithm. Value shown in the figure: -0.113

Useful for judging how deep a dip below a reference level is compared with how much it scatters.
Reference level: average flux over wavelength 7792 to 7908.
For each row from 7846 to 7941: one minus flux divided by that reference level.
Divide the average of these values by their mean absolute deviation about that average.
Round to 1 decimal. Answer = 0.4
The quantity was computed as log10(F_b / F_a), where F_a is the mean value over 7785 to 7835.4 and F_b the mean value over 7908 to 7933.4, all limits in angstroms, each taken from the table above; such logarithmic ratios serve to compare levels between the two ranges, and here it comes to -0.013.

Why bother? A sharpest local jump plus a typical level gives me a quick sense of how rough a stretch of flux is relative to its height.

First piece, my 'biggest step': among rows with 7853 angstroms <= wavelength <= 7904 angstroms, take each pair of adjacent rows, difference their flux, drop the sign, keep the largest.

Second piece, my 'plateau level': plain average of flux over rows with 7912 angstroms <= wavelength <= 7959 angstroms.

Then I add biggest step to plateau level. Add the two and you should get 0.821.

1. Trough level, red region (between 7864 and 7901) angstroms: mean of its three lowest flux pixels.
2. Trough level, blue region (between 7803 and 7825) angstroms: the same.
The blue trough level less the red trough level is 0.023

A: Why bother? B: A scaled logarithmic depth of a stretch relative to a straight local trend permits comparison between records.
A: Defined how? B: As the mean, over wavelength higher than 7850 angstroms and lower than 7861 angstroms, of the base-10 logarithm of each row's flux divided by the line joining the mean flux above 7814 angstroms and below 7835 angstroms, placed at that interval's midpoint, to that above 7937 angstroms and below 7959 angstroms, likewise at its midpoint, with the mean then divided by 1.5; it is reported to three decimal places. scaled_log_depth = 0.011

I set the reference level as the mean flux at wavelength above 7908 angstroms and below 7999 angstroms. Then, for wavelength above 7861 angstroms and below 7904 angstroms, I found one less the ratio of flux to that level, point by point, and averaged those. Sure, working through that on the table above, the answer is -0.047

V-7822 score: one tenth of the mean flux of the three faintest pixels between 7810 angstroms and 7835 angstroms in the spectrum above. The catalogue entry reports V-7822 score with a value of 0.077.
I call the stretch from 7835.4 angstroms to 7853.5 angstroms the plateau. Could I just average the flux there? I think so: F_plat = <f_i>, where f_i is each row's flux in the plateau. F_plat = 0.797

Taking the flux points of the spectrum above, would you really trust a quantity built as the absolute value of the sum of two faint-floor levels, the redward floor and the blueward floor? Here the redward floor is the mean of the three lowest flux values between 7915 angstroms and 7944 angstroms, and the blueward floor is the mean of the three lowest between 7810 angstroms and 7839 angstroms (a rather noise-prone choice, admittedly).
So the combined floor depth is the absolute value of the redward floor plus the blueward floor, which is 1.479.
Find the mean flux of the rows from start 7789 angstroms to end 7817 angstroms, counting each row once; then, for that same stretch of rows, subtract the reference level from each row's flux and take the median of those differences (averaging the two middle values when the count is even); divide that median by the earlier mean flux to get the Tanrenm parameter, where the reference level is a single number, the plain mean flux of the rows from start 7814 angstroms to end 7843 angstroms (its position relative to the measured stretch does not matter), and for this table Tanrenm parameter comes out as 0.03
